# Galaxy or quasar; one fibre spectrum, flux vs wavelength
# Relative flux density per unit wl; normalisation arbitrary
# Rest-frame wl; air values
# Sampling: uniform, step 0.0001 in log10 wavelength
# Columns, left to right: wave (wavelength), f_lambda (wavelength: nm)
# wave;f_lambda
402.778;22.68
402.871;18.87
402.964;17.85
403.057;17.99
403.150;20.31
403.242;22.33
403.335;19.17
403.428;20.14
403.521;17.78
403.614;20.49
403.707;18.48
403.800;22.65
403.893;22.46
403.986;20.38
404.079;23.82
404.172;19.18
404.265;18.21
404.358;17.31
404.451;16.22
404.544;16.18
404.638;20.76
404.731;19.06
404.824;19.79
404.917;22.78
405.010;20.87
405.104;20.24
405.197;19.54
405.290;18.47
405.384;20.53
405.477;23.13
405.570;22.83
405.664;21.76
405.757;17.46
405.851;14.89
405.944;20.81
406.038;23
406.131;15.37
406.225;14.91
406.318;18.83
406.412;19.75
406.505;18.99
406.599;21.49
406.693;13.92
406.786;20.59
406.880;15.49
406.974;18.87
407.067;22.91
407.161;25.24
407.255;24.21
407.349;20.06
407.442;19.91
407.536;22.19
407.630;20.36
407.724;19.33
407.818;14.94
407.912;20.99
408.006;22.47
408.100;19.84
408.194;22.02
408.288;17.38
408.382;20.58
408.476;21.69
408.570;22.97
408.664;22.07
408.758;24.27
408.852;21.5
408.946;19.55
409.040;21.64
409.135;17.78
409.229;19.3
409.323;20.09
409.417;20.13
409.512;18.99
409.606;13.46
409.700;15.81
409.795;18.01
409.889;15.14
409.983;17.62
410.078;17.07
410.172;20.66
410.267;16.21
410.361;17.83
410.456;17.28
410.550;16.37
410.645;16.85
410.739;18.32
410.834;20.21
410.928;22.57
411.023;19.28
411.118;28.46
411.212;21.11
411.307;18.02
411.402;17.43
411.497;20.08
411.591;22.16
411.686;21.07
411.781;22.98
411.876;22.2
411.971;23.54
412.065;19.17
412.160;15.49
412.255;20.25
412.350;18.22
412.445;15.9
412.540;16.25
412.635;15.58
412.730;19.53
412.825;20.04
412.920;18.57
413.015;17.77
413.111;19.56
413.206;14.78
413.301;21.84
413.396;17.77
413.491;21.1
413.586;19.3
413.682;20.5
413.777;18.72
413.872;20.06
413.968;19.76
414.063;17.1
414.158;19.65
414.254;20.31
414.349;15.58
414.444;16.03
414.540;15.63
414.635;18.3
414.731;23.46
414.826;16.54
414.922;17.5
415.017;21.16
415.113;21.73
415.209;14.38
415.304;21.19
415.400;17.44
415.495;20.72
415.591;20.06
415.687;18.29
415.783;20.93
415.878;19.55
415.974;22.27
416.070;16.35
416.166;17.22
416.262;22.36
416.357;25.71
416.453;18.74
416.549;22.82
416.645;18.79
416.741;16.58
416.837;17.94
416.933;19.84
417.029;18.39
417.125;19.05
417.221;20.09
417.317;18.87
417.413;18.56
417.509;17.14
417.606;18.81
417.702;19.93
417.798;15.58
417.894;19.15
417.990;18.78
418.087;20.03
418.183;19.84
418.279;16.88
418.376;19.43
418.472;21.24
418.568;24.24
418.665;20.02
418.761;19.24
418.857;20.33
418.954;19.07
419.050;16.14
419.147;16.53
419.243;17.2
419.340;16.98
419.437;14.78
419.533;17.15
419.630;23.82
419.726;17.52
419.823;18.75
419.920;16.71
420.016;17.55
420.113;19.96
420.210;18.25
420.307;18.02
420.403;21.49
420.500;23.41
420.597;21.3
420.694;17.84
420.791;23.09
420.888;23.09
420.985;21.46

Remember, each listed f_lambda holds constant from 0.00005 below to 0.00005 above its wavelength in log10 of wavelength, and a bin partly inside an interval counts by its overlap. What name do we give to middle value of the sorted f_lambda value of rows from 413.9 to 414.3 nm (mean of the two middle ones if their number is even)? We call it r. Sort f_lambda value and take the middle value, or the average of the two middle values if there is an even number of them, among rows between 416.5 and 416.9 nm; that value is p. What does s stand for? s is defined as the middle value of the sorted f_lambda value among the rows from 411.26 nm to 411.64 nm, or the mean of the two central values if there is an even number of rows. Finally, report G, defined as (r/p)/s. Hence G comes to 0.0563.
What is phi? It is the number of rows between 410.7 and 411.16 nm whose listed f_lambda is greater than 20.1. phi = 3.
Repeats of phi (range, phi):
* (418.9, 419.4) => 0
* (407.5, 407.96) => 3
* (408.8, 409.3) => 2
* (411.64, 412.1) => 4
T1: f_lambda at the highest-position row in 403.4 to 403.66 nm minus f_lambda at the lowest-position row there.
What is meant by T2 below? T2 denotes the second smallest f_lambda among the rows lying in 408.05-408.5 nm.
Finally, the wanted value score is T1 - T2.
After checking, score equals -19.5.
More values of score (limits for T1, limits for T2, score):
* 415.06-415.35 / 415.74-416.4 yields -17.8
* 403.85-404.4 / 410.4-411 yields -22.0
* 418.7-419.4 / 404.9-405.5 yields -21.8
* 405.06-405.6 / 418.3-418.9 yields -16.8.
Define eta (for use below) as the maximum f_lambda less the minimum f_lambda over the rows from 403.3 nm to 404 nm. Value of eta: 4.9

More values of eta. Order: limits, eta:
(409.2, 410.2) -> 7.2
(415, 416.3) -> 8.0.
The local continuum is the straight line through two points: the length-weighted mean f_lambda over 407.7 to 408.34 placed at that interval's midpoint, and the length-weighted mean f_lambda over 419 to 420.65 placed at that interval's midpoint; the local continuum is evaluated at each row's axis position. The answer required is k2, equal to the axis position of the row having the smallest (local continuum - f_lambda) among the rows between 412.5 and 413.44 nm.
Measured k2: 413.301 nm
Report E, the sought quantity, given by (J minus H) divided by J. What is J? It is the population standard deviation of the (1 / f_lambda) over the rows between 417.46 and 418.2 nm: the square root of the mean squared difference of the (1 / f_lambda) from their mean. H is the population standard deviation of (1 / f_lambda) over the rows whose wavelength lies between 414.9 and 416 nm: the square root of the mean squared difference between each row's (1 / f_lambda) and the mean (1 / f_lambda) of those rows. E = -0.45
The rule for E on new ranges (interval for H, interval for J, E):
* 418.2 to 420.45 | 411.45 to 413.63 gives 0.11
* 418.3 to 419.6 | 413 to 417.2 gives -0.02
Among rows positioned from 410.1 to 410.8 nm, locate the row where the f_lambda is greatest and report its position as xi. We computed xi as 410.172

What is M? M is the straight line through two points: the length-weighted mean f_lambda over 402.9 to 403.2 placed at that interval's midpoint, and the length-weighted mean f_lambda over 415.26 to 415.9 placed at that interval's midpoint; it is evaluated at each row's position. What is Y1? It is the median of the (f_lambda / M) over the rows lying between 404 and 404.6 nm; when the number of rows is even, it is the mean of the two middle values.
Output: 0.940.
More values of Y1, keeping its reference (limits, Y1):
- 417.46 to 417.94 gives 0.945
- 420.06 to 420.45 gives 0.951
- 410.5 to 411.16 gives 0.994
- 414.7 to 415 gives 0.889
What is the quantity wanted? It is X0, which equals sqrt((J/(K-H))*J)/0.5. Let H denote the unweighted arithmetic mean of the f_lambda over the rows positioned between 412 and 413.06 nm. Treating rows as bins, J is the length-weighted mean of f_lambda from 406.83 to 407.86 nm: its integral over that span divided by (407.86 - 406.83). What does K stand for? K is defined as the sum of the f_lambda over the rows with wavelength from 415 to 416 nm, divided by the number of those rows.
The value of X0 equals 29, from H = 17.9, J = 20.3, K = 19.8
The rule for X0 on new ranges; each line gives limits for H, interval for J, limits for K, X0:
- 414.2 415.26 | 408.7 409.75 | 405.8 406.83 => 92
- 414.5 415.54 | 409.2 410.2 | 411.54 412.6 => 39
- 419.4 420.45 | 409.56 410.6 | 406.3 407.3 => 28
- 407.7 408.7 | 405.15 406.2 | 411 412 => 38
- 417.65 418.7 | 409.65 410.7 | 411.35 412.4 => 42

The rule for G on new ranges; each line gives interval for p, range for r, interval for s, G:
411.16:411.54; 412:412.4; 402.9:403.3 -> 0.0512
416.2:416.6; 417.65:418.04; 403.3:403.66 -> 0.0427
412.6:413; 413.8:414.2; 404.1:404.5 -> 0.0582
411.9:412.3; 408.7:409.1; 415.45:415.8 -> 0.0537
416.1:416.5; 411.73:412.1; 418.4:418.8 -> 0.0533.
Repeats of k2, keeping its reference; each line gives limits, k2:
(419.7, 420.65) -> 420.500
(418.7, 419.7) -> 419.630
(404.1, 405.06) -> 404.917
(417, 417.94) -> 417.221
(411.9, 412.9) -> 411.971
